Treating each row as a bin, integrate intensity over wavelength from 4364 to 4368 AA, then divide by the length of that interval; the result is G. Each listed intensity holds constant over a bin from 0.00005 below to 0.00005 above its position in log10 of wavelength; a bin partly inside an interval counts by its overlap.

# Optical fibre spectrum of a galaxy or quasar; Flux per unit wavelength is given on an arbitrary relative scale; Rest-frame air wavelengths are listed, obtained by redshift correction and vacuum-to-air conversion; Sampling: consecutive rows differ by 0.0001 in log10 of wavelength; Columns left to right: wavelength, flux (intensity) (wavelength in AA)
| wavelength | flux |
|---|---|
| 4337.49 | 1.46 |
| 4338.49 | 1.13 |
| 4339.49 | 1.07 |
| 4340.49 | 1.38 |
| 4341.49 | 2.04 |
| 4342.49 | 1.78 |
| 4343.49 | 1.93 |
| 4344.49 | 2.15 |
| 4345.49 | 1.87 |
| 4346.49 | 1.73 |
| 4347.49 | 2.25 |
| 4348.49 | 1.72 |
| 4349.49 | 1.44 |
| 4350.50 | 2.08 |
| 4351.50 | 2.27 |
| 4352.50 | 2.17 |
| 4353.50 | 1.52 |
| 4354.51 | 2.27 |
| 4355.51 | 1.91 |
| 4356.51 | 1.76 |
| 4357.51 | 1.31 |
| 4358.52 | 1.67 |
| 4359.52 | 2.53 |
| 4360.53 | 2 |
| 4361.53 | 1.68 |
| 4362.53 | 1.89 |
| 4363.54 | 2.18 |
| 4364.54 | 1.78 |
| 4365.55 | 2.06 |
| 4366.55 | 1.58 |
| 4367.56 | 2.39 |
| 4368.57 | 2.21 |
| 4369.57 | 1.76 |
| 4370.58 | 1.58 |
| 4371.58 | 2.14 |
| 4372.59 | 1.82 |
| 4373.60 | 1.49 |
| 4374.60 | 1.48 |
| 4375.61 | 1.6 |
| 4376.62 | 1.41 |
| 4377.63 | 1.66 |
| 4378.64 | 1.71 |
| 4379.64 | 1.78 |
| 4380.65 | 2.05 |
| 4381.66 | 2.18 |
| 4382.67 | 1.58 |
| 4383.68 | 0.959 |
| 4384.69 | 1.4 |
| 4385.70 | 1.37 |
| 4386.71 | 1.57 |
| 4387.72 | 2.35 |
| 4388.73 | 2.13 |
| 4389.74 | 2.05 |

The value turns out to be 1.95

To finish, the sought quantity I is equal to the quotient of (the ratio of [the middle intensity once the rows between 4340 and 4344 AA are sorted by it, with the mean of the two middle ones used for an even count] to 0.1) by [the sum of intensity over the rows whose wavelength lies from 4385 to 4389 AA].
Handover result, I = 2.5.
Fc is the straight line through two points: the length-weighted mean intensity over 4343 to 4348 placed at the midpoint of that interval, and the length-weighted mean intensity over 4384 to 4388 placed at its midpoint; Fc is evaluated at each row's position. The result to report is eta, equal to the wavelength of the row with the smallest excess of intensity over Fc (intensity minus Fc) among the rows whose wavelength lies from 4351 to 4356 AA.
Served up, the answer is 4353.50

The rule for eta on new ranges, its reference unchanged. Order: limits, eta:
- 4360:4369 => 4366.55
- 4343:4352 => 4349.49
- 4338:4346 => 4339.49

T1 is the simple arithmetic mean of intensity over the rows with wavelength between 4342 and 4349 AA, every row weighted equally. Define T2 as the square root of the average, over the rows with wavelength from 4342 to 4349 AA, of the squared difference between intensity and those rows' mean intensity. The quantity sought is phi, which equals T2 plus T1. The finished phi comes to 2.11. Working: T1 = 1.92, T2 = 0.19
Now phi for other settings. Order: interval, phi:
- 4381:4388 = 2.08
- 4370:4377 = 1.88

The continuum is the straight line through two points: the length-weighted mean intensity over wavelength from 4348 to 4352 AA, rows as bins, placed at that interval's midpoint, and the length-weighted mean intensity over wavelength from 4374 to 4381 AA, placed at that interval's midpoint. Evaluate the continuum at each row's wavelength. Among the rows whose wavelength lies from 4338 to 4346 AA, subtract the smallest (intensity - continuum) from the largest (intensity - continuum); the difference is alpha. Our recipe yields 1.12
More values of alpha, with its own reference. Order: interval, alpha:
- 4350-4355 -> 0.76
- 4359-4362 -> 0.83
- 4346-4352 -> 0.85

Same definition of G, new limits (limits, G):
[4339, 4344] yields 1.64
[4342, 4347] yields 1.89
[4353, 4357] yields 1.87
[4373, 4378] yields 1.53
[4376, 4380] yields 1.63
